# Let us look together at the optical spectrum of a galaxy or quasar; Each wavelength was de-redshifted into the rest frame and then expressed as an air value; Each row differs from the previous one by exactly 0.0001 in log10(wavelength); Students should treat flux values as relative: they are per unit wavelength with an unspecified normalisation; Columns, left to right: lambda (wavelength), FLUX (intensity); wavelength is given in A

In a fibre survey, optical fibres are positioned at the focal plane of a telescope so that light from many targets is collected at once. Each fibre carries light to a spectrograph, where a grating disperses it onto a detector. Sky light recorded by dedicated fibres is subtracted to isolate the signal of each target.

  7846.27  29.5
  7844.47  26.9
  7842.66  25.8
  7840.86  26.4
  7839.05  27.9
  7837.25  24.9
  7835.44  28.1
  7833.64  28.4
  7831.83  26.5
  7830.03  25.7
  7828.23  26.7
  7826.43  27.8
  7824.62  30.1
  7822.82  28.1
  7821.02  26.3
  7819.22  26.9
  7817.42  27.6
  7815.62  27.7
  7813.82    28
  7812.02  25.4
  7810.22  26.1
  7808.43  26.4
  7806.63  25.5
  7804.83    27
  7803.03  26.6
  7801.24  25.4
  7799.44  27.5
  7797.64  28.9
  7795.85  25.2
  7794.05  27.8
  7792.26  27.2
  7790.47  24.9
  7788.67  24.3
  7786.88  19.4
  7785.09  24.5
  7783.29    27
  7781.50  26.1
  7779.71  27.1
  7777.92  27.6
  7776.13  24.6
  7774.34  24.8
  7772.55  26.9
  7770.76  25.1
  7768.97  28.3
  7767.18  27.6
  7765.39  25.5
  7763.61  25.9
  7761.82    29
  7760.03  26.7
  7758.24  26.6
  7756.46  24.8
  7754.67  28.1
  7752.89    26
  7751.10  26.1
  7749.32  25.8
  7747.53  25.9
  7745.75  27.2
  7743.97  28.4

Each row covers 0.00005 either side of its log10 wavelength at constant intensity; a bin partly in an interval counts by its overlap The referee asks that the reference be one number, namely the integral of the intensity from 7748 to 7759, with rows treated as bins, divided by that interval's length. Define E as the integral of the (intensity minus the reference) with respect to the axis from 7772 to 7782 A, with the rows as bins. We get -0.6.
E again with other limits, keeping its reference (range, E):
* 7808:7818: 6.5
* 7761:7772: 7.3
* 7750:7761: 1.9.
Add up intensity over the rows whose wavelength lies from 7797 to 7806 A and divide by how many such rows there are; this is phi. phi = 27.08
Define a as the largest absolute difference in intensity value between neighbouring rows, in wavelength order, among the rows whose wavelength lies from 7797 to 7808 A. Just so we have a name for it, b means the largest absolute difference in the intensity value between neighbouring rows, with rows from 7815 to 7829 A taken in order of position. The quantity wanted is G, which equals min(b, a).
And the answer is 2.1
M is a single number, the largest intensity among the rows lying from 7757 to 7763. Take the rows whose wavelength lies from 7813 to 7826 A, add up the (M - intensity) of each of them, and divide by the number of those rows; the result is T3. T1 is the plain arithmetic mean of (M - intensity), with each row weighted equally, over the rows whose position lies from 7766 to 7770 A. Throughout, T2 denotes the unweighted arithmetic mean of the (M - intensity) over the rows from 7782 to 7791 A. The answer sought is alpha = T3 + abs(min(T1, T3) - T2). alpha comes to 5.1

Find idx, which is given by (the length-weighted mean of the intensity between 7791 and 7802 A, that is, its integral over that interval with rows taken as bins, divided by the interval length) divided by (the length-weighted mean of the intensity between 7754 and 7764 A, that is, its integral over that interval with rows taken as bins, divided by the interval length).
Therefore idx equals 1.00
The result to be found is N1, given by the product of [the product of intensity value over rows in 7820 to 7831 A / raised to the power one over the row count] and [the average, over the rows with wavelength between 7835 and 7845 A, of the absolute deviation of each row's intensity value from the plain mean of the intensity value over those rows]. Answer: 26.5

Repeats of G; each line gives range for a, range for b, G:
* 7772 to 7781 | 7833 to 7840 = 3.0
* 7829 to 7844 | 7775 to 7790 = 3.2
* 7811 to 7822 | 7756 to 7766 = 2.6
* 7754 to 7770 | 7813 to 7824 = 1.8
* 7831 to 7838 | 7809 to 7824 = 2.6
